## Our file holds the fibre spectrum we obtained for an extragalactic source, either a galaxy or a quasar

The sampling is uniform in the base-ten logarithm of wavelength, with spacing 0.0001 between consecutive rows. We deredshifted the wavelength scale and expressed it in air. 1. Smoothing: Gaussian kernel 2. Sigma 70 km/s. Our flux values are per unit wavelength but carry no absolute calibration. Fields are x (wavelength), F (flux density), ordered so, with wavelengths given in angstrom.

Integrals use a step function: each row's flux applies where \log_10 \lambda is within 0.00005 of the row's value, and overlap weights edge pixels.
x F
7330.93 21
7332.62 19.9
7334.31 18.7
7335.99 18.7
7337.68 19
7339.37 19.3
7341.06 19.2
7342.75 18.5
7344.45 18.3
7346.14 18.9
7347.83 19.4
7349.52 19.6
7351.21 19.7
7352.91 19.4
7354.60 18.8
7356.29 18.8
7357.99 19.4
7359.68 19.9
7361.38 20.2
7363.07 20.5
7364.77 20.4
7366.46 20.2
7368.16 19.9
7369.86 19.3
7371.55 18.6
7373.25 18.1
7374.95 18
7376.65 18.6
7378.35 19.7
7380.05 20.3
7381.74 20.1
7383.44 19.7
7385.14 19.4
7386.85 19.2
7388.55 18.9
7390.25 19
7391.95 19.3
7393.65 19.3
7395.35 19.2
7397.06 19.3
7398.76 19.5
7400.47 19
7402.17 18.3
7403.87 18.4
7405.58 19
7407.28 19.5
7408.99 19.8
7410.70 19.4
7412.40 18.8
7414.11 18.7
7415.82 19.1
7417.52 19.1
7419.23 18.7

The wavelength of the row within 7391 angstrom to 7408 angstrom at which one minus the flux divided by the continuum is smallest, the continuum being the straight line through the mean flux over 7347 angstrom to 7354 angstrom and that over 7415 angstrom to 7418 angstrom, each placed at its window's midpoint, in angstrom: 7407.28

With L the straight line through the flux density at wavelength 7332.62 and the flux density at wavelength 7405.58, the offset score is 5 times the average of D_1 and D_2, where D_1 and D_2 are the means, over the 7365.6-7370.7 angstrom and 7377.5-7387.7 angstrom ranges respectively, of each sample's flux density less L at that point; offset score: 2.0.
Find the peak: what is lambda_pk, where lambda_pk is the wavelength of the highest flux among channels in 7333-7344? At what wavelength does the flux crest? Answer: 7339.37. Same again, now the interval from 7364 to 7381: 7364.77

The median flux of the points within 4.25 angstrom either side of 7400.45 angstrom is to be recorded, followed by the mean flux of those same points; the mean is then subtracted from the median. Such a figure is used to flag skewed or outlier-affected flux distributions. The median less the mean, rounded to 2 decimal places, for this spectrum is 0.10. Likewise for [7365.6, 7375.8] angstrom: -0.07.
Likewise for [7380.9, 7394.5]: -0.06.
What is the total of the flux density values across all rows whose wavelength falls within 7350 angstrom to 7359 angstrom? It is 96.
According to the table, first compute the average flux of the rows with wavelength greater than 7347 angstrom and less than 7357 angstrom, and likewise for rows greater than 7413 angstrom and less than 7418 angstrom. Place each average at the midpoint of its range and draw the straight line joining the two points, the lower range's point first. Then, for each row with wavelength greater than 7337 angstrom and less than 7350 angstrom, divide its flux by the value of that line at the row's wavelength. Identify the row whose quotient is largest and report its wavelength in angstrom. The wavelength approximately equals 7349.52 angstrom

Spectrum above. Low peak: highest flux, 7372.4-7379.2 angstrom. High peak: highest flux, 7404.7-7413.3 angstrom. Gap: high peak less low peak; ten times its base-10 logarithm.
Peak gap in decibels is -10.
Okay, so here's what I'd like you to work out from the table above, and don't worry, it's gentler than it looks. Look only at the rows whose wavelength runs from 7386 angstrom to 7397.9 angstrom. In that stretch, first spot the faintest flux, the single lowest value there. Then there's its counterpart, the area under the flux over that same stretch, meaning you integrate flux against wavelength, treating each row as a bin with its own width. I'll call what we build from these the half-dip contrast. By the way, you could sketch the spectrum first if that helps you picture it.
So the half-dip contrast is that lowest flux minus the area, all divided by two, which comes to -105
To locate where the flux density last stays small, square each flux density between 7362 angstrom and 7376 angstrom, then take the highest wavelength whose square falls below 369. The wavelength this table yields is 7374.95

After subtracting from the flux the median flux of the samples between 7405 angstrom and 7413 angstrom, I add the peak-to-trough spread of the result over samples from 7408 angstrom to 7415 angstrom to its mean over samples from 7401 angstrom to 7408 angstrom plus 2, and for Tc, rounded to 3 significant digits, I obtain 2.50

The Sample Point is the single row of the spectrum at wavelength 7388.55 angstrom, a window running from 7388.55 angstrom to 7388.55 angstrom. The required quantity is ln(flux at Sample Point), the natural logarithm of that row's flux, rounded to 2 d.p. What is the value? 2.94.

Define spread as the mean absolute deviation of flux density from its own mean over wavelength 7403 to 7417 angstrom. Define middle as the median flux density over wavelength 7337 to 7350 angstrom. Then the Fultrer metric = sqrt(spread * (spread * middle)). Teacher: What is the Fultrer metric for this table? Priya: 1.6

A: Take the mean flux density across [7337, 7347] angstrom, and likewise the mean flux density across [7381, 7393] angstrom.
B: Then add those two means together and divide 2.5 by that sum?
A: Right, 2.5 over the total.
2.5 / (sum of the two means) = 0.0654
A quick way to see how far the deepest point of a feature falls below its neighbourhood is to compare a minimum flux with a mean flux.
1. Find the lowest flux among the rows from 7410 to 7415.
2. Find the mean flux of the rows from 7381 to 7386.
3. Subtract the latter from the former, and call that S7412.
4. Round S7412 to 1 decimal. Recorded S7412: -1.0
